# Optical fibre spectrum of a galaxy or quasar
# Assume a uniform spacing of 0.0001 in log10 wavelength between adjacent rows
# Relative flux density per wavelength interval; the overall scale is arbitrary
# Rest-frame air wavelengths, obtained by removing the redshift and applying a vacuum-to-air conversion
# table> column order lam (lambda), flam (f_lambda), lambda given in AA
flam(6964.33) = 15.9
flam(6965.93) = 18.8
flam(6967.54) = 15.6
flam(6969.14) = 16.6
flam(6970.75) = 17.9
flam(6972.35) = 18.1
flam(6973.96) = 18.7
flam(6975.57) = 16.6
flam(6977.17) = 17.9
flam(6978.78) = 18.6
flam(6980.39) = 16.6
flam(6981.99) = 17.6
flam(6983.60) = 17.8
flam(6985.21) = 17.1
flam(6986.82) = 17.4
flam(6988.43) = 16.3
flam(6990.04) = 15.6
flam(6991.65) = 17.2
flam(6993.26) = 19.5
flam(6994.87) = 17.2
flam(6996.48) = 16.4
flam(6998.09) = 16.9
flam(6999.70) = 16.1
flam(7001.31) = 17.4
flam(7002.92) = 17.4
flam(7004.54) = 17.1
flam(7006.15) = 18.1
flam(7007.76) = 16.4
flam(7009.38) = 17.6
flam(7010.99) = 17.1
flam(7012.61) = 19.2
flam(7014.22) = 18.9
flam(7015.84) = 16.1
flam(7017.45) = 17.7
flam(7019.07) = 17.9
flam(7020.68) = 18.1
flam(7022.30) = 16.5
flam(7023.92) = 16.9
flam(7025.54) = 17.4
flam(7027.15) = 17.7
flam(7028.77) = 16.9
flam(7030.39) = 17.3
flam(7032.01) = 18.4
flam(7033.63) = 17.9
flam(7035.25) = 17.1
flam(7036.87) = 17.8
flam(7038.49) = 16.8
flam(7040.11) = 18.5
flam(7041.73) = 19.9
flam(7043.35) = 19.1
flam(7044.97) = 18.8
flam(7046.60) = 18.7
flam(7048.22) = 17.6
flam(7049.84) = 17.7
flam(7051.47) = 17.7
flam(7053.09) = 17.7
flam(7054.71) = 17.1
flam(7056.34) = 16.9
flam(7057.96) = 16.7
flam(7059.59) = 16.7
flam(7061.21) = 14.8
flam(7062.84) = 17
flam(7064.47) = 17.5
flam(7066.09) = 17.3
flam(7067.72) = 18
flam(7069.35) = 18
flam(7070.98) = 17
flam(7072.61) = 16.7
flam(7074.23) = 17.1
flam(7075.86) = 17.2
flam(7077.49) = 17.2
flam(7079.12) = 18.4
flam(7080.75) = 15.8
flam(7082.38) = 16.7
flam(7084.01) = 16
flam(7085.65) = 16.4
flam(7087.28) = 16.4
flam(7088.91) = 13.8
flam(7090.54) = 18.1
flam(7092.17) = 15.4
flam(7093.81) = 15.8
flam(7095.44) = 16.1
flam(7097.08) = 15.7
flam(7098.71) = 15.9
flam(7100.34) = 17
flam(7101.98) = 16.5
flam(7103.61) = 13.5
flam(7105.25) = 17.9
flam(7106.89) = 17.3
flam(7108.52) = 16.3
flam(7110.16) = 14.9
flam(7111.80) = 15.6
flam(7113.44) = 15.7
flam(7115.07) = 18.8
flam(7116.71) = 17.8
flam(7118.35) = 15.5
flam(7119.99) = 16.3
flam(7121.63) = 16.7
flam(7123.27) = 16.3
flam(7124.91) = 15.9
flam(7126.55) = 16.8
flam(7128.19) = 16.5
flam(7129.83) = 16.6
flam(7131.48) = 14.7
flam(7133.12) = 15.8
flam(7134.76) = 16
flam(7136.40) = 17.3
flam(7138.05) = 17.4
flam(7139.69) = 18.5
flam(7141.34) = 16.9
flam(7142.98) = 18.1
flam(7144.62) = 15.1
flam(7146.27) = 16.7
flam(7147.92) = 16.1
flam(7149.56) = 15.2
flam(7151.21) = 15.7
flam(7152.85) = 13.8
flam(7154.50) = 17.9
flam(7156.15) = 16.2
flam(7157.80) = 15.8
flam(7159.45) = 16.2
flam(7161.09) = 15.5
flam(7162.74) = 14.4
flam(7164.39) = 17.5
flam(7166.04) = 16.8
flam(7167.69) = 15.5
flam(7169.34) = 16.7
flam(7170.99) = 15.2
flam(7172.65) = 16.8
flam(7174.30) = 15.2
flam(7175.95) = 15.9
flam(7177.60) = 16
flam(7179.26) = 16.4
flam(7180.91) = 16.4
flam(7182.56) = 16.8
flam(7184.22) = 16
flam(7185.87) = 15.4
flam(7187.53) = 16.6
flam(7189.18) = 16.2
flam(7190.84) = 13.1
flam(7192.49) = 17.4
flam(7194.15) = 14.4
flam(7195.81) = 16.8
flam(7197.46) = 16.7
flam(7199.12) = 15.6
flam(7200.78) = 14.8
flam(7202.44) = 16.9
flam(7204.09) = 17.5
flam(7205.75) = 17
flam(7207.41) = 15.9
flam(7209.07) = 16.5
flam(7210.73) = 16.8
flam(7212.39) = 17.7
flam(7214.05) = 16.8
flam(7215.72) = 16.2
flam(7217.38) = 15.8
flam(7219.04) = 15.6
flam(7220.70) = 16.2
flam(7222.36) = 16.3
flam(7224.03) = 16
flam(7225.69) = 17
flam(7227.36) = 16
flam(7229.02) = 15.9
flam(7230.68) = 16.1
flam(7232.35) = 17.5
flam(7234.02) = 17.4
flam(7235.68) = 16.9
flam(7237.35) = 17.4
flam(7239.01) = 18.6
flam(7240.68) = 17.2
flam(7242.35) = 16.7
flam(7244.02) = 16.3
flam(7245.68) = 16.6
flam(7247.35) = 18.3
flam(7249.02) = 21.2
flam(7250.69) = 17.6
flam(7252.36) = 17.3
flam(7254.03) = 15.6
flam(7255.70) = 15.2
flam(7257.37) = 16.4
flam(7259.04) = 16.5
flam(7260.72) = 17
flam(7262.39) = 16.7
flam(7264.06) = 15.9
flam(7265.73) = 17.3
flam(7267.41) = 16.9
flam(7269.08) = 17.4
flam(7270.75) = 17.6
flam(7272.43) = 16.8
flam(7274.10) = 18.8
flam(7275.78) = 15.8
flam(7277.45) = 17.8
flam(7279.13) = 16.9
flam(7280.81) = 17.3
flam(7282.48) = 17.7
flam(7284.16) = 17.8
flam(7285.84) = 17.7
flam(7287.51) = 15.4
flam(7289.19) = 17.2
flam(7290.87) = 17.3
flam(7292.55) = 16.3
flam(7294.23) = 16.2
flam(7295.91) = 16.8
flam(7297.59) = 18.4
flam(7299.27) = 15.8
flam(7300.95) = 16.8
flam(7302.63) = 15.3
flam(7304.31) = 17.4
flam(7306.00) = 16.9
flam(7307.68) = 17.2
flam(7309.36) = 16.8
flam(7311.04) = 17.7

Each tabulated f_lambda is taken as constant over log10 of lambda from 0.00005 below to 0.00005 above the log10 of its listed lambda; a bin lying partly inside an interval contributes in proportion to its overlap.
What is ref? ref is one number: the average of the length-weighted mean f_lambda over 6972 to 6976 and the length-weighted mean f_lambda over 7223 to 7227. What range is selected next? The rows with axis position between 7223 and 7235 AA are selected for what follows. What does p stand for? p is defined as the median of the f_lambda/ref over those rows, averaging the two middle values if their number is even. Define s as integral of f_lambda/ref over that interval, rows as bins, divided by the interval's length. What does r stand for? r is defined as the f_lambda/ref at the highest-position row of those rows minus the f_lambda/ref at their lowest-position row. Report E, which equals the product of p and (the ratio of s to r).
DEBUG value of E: 11.1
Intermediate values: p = 0.94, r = 0.08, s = 0.97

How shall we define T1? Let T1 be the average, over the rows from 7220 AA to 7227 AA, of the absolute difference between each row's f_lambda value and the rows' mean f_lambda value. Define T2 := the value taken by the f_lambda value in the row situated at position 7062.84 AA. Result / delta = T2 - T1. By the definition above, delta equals 16.7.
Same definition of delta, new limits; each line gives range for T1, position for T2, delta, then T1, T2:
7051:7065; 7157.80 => 15.2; 0.56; 15.8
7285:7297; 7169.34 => 16.1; 0.63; 16.7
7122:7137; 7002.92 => 16.9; 0.54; 17.4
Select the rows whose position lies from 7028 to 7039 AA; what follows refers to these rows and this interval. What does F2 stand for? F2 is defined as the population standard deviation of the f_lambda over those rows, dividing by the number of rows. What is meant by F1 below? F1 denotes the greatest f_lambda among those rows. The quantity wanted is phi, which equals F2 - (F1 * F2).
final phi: -9.5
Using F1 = 18.4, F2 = 0.5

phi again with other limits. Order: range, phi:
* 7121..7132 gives -10.7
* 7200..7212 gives -13.6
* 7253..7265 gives -9.5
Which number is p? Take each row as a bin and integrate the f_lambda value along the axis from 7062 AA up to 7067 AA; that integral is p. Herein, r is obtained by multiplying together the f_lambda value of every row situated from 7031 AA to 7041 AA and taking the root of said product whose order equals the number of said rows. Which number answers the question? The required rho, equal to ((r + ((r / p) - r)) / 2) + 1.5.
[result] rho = 1.603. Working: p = 86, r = 17.7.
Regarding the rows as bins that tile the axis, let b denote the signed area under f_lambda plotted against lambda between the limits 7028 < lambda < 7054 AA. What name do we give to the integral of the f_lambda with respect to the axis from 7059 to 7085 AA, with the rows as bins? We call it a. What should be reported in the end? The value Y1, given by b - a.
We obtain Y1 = 27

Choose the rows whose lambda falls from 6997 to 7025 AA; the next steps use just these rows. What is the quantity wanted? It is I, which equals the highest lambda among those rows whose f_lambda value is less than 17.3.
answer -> 7023.92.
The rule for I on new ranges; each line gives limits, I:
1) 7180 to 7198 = 7197.46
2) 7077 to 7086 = 7085.65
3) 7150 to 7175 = 7174.30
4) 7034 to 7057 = 7056.34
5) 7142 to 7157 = 7156.15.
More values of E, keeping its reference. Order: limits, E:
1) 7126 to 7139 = 26.4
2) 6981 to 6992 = -42.7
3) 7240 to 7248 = 15.1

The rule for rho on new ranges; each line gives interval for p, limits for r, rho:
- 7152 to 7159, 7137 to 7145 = 1.577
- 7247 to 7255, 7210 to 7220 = 1.557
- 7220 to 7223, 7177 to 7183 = 1.668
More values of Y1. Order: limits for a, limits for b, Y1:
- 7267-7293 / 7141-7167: -28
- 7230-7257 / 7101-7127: -40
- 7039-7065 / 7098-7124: -33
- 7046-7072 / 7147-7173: -34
